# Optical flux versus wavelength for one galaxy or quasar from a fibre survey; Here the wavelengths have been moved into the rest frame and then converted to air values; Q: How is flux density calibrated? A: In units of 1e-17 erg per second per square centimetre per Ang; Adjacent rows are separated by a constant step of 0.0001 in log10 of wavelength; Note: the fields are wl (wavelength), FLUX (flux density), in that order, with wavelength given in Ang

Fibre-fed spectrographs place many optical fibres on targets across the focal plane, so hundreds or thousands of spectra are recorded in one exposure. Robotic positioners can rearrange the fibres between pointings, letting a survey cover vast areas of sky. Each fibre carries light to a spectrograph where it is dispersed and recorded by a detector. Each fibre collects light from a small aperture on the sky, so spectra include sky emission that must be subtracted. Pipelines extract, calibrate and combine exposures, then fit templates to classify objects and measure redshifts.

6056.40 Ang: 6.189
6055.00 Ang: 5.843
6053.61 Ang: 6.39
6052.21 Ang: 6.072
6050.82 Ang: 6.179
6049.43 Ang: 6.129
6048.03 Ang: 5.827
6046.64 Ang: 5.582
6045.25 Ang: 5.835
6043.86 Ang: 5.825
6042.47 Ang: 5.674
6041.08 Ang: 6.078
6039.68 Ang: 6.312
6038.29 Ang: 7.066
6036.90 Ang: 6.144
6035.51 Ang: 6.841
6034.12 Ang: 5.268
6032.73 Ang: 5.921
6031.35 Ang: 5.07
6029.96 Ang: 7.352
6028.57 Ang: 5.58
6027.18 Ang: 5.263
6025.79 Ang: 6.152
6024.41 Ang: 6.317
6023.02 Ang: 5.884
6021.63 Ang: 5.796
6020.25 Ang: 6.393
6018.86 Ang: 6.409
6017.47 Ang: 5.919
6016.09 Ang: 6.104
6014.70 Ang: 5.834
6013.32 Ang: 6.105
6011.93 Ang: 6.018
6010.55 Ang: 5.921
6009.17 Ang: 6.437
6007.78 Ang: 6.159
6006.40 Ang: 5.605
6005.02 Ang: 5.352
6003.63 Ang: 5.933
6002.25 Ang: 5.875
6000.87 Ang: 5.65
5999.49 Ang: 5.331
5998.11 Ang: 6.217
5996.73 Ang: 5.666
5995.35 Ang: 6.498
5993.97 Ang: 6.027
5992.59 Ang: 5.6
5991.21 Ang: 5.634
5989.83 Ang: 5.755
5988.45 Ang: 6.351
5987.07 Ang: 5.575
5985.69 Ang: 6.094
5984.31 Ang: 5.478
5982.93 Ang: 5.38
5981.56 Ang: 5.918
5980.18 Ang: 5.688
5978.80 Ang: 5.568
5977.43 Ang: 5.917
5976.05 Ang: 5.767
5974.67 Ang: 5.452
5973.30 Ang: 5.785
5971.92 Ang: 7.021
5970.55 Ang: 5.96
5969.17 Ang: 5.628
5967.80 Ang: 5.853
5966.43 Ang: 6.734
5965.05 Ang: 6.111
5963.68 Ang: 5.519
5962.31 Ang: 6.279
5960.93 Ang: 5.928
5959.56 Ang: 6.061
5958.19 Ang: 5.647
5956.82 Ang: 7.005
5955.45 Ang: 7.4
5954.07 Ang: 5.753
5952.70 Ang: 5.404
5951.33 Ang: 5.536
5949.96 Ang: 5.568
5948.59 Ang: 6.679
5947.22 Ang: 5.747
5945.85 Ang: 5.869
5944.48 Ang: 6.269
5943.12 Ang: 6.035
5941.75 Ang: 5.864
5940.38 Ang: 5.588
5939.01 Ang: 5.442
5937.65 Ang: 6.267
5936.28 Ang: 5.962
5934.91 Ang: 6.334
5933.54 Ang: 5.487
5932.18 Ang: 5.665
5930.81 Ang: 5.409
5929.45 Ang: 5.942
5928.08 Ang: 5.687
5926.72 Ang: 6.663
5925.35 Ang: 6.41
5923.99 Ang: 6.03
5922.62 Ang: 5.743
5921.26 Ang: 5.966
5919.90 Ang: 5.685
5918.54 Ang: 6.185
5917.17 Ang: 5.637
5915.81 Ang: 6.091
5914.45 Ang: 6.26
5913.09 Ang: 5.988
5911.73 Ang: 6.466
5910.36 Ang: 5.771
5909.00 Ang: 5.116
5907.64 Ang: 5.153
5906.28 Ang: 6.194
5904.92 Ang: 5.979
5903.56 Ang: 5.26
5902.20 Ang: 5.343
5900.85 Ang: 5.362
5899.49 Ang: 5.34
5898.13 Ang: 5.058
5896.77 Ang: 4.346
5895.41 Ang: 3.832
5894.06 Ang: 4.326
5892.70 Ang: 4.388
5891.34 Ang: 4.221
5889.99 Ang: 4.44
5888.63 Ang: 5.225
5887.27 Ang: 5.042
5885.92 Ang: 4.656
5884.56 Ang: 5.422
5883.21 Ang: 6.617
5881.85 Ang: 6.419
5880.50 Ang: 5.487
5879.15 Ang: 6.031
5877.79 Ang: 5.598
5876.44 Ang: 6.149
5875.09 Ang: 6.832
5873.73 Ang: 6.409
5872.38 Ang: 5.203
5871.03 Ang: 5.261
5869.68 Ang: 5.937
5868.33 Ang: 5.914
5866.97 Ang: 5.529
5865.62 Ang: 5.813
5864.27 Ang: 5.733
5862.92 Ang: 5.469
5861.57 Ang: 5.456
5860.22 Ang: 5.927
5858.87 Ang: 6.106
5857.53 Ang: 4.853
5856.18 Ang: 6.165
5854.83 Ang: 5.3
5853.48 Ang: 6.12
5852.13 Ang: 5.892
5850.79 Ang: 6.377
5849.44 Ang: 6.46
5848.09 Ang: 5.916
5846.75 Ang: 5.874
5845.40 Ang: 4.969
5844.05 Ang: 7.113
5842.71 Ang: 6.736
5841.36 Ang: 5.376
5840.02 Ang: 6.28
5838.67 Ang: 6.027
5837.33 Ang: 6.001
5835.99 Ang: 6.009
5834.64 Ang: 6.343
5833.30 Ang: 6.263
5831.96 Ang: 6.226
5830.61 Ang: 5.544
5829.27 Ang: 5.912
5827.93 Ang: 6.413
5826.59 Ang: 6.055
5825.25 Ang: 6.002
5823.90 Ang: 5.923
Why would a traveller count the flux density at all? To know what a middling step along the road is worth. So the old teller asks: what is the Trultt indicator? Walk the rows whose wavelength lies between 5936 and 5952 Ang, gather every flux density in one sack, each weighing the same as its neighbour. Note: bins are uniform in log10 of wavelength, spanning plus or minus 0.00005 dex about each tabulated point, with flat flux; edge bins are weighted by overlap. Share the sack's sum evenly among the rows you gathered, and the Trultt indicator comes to 5.90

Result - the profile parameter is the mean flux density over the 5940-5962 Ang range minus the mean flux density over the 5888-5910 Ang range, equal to 1.0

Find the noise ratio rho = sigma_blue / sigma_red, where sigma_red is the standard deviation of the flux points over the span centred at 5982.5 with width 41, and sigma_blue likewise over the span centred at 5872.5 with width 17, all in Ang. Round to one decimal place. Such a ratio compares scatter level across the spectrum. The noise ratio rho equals 1.1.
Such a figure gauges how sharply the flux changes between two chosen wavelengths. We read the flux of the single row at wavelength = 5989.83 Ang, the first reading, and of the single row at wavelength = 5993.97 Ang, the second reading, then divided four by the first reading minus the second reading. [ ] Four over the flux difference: -15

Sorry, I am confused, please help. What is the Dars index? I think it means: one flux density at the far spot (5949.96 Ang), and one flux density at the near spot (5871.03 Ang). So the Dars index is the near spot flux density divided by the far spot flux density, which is 0.94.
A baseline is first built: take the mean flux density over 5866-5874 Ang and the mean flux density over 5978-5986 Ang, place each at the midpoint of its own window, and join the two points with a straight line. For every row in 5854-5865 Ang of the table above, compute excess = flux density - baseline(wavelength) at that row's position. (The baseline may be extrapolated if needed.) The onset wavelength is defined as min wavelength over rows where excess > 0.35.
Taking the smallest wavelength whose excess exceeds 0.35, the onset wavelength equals 5856.18 Ang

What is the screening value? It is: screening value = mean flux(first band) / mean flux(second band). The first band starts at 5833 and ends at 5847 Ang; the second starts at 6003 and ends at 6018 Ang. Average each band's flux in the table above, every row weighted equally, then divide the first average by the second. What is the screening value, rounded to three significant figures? 1.02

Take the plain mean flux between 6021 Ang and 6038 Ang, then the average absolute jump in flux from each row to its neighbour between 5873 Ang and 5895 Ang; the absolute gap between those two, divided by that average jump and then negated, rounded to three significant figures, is -10.9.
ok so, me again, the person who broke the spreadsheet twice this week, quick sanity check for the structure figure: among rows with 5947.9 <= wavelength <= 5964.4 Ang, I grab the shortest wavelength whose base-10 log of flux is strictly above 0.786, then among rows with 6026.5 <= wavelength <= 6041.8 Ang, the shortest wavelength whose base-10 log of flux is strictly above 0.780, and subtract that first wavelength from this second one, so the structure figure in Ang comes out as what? 81.4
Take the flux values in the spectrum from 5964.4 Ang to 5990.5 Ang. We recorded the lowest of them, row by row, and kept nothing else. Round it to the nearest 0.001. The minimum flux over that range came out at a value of 5.380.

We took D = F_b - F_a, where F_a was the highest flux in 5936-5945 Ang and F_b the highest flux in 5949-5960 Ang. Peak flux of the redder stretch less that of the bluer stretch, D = 1.1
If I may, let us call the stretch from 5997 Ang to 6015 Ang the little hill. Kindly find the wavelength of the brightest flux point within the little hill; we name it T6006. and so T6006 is 6009.17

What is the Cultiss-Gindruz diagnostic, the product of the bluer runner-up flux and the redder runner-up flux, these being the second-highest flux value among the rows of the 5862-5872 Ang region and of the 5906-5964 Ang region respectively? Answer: 41.4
